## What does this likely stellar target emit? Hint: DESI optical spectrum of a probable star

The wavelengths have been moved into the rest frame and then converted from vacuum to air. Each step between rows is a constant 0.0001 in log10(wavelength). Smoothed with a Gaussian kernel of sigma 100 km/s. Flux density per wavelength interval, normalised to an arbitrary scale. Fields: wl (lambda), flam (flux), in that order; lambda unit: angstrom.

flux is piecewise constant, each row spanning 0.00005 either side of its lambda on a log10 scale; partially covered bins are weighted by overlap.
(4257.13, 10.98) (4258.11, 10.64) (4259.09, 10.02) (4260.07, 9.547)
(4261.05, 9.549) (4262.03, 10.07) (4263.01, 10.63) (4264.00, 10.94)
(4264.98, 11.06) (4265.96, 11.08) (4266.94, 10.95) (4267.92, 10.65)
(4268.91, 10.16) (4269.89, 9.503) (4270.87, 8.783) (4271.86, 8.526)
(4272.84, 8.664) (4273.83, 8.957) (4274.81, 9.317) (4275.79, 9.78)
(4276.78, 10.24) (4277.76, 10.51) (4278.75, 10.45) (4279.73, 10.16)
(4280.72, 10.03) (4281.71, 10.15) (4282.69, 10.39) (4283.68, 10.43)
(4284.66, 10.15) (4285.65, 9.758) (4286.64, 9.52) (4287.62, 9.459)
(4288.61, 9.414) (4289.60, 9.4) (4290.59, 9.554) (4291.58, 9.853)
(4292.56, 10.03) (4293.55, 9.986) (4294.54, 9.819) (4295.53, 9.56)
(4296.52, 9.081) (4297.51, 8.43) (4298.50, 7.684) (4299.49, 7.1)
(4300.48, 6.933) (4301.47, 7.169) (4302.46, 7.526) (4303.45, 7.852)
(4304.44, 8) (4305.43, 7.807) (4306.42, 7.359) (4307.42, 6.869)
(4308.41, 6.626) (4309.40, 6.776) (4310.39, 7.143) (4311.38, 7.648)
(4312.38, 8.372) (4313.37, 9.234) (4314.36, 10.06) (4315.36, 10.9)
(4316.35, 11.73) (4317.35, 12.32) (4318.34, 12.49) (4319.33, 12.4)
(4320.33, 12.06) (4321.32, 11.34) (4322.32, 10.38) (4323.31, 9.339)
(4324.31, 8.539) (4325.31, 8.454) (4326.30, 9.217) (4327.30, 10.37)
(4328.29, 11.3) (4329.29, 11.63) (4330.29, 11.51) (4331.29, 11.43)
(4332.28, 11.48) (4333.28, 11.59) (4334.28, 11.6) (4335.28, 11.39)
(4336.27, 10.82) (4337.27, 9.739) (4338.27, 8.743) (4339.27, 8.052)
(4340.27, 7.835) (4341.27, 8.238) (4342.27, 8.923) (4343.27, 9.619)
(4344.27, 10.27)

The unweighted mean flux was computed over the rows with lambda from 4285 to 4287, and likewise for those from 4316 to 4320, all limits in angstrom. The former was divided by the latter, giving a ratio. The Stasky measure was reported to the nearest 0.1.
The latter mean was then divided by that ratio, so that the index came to 15.5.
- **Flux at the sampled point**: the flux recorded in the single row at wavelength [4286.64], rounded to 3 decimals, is 9.520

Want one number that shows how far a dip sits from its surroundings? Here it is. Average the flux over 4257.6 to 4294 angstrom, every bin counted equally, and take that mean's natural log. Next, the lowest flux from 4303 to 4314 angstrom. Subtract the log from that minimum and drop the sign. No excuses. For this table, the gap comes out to 4.3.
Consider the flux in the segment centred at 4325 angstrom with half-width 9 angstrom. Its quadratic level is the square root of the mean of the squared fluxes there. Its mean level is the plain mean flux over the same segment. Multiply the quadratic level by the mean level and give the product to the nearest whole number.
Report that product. 121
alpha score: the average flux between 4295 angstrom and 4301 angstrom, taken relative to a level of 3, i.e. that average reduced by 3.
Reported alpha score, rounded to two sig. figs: 5.1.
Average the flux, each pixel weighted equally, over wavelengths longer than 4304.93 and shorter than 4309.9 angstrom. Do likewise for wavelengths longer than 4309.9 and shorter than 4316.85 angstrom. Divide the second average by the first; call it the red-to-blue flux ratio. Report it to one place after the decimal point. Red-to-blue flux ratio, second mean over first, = 1.3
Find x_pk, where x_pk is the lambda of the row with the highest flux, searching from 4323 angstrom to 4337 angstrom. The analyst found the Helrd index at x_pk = 4329.29 angstrom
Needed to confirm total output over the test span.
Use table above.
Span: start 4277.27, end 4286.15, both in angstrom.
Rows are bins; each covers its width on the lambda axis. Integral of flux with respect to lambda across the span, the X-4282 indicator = 91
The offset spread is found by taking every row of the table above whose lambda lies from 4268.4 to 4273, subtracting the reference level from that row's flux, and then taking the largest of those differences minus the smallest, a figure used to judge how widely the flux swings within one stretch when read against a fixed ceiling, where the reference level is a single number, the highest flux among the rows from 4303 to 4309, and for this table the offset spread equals 1.6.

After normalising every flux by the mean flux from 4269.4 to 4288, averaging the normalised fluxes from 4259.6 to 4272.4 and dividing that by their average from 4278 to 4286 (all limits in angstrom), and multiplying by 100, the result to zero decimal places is 99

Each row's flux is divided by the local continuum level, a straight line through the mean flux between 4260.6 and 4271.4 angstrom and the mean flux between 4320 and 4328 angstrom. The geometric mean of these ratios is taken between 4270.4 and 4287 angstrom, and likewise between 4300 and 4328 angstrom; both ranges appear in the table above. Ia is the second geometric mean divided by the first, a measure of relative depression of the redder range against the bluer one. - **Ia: 0.93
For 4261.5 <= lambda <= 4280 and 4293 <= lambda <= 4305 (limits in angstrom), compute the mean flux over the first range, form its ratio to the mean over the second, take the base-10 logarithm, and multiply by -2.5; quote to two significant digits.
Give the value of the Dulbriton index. -0.21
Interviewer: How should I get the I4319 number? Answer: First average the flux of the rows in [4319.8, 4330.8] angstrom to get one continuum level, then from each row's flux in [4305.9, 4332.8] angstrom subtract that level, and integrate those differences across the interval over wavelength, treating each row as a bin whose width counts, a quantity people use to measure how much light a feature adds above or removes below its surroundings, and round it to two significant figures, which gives -13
